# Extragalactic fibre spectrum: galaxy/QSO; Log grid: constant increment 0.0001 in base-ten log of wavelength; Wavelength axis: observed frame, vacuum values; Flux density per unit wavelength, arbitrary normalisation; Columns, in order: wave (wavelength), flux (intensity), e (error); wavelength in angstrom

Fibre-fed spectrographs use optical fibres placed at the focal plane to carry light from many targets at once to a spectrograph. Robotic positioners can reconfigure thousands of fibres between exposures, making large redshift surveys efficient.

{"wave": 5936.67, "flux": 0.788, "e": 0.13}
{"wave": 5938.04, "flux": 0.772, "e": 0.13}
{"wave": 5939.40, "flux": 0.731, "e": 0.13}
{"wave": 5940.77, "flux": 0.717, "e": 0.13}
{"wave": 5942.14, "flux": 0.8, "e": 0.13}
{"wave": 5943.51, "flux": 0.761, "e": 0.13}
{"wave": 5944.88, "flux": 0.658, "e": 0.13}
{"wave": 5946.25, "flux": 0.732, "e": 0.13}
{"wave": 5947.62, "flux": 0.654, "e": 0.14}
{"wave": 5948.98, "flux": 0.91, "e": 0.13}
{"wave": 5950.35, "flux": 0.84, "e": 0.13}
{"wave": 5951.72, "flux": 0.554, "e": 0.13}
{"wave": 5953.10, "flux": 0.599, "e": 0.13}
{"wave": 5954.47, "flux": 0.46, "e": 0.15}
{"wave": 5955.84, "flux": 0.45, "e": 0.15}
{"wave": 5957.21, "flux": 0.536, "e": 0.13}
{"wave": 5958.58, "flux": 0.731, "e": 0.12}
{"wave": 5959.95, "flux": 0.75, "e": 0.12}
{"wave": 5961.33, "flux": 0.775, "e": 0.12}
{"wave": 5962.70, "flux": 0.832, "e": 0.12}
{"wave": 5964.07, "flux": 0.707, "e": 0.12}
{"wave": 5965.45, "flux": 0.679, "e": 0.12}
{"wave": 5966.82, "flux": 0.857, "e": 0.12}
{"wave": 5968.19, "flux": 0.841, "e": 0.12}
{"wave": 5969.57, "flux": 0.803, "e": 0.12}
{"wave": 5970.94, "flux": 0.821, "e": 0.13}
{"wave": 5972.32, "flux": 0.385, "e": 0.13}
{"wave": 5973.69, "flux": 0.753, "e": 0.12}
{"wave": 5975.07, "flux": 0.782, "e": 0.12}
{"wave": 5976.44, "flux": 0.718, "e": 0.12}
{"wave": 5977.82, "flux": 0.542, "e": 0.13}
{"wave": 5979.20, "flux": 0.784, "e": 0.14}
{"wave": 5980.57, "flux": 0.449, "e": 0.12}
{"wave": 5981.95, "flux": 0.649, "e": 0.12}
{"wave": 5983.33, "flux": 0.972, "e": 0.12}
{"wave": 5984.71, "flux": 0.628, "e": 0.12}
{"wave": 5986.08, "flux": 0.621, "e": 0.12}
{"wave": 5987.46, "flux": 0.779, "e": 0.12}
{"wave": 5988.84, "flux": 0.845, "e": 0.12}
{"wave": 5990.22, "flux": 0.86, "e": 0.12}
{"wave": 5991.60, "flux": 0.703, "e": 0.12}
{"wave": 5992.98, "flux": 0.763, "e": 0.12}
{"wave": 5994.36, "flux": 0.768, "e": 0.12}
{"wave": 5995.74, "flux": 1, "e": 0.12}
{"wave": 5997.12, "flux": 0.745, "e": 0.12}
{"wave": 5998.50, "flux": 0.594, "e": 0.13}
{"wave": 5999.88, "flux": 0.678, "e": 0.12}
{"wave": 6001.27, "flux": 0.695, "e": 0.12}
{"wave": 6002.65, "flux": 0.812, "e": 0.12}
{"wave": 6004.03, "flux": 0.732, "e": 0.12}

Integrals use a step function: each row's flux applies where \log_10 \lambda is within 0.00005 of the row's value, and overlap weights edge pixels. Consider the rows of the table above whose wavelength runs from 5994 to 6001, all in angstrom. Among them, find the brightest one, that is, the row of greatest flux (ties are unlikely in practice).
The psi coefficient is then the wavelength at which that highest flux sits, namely 5995.74 angstrom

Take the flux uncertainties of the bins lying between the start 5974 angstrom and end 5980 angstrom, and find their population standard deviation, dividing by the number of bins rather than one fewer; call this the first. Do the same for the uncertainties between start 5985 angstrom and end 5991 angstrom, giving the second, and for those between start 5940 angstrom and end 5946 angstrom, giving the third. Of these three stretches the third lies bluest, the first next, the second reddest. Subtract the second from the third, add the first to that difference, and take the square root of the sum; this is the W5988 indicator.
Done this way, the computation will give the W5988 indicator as 0.091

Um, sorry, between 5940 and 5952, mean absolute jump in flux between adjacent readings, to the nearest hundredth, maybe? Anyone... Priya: 0.12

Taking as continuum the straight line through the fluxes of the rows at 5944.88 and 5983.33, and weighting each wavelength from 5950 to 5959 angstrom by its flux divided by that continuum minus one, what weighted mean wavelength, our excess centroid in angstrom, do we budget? 5955.6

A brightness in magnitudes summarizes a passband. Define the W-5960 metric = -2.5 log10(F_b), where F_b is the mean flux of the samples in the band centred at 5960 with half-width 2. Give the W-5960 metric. 0.31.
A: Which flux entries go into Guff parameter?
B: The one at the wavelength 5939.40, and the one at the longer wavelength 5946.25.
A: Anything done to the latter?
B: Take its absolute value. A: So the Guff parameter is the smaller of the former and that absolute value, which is 0.73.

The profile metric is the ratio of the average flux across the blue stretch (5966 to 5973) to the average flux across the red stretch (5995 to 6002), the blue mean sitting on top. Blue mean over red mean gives 1.00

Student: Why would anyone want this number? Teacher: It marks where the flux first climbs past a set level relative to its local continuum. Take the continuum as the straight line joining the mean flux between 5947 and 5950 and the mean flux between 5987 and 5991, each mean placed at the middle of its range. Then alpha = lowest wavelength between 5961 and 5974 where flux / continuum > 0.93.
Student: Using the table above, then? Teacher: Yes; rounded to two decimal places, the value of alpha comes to 5961.33 angstrom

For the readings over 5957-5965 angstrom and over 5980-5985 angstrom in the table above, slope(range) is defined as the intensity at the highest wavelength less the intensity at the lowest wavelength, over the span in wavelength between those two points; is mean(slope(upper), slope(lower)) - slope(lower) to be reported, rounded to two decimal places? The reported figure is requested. 0.01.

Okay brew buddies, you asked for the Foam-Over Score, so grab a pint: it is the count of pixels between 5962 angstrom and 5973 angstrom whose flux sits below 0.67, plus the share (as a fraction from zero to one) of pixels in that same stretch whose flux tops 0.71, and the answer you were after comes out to 1.6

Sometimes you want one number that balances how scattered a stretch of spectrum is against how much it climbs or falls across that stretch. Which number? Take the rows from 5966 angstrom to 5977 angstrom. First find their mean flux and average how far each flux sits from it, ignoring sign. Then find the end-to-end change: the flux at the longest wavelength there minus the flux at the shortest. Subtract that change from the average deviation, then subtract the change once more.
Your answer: 0.37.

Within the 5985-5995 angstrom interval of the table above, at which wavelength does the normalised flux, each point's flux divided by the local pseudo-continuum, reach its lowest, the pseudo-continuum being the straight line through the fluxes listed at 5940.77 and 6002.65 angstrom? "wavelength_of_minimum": 5986.08 angstrom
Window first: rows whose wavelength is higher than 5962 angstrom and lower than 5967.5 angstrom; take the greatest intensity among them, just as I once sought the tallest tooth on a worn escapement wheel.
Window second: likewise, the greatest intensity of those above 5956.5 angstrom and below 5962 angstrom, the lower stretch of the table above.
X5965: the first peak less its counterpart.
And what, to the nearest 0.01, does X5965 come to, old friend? 0.08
